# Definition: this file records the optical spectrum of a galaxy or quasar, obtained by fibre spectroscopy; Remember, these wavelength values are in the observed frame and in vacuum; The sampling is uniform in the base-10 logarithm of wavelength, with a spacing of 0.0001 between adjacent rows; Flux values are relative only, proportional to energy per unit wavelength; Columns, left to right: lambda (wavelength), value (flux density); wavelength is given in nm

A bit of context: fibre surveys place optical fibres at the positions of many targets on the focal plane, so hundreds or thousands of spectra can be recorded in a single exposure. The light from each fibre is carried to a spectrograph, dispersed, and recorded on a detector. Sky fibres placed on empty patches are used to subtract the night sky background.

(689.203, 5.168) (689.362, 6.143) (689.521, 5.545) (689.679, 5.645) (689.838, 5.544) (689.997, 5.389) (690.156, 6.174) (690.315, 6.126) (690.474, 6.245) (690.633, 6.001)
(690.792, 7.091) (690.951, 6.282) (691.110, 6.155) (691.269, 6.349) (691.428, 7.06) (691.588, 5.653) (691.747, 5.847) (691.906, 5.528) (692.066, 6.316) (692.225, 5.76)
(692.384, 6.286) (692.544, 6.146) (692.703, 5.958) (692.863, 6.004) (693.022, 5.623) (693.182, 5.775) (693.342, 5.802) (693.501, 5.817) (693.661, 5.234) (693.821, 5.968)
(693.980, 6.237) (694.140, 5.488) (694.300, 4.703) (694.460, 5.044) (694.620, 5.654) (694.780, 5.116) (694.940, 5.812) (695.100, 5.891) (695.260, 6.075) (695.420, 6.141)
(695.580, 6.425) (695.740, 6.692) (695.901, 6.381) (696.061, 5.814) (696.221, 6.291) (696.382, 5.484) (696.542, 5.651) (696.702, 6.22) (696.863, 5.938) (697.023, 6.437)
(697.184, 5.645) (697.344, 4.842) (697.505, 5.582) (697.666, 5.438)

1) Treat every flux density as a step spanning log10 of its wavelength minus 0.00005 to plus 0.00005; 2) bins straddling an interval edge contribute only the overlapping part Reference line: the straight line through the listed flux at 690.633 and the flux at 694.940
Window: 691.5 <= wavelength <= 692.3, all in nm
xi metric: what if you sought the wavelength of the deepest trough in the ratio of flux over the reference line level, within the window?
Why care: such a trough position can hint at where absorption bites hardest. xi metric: 691.906 nm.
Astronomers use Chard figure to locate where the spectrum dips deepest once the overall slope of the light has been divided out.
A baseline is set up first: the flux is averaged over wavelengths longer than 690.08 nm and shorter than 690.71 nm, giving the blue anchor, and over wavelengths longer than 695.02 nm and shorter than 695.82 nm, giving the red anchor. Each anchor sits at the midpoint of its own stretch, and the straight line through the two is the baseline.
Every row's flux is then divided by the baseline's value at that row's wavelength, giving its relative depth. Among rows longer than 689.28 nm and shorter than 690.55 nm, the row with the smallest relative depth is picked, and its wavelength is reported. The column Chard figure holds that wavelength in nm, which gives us 689.997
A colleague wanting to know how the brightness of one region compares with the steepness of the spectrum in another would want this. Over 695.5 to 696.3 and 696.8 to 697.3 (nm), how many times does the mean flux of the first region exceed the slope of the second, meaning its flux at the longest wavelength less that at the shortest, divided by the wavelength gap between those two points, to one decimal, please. -6.9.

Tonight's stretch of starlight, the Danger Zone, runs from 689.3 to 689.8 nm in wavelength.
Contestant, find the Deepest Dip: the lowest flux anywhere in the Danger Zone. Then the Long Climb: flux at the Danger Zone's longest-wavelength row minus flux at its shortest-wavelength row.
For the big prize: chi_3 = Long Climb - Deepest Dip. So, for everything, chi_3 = -6.04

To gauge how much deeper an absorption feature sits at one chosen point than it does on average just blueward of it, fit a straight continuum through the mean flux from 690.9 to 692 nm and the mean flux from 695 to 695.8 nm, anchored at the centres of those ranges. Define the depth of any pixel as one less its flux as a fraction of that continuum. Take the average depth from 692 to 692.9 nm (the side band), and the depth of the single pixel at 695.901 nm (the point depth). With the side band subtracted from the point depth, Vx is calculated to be -0.03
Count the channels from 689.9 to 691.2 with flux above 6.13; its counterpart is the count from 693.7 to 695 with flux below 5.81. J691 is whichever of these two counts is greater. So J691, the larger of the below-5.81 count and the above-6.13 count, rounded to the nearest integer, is 5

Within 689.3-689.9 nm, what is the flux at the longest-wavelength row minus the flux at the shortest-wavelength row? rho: -0.6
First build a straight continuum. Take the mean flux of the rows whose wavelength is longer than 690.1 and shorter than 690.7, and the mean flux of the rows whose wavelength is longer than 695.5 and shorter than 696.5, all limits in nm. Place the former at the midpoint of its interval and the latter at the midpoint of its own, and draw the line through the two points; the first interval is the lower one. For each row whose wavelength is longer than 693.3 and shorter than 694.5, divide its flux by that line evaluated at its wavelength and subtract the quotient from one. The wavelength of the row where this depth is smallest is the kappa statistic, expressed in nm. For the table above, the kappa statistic 693.980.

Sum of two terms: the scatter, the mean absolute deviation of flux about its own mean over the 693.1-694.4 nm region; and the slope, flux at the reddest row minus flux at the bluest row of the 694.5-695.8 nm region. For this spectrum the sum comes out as 1.4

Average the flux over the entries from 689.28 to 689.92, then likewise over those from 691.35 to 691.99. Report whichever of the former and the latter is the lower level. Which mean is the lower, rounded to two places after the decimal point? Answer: 5.72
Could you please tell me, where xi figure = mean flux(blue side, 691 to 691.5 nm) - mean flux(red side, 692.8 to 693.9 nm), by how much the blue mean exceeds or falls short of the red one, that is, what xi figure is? 0.8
